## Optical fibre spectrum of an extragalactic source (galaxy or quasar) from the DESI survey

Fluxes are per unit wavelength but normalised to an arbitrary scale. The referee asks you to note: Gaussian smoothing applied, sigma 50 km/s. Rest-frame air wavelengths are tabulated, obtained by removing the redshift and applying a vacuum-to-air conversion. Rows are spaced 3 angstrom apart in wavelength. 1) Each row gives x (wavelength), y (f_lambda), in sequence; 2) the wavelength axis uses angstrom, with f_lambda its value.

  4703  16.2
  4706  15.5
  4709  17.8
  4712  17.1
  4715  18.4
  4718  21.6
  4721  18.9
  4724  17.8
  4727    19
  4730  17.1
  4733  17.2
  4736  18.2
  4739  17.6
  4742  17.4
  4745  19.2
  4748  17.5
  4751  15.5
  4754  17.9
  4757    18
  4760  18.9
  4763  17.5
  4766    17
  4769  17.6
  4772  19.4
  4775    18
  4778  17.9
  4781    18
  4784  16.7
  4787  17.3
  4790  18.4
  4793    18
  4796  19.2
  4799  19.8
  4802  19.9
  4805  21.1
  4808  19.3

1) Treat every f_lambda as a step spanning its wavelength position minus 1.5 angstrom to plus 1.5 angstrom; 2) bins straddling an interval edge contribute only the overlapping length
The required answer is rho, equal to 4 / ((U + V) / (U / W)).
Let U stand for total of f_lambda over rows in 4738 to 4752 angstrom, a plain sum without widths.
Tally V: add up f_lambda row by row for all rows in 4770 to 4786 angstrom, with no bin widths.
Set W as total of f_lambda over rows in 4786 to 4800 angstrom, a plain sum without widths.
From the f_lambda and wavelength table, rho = 0.0212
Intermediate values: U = 87.2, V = 90.0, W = 92.7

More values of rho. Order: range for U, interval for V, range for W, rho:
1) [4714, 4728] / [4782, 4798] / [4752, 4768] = 0.0231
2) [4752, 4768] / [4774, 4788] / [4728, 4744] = 0.0230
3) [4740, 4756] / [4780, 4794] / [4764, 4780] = 0.0221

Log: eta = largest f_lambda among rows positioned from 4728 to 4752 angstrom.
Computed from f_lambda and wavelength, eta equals 19.2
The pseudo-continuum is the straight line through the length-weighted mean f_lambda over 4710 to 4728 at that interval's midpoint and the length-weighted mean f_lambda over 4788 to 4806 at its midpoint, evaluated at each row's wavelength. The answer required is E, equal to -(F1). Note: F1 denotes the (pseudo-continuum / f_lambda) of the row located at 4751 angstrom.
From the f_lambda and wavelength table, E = -1.22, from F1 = 1.22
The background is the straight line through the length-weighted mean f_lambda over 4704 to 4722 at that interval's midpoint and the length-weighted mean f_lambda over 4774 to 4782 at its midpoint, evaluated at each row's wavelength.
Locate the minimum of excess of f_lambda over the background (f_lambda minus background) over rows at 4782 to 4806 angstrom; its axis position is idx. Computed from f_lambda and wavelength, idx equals 4784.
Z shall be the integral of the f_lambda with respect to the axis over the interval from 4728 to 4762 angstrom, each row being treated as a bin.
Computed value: 602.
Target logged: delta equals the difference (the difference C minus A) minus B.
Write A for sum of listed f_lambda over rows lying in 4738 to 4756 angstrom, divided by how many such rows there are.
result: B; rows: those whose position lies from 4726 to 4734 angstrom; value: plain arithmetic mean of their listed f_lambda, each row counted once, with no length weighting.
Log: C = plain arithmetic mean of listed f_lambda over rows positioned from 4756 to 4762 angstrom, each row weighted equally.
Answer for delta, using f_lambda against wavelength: -16.8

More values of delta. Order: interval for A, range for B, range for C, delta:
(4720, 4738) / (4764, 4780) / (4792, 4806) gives -16.4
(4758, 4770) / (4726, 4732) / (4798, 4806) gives -15.5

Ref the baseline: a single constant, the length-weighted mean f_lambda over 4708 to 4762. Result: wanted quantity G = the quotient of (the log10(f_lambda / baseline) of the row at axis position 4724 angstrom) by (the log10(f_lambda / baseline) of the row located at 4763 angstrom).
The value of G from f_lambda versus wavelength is 0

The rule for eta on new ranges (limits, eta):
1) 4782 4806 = 21.1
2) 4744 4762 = 19.2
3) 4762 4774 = 19.4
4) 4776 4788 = 18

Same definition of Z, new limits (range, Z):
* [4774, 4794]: 355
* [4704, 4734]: 541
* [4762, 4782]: 358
